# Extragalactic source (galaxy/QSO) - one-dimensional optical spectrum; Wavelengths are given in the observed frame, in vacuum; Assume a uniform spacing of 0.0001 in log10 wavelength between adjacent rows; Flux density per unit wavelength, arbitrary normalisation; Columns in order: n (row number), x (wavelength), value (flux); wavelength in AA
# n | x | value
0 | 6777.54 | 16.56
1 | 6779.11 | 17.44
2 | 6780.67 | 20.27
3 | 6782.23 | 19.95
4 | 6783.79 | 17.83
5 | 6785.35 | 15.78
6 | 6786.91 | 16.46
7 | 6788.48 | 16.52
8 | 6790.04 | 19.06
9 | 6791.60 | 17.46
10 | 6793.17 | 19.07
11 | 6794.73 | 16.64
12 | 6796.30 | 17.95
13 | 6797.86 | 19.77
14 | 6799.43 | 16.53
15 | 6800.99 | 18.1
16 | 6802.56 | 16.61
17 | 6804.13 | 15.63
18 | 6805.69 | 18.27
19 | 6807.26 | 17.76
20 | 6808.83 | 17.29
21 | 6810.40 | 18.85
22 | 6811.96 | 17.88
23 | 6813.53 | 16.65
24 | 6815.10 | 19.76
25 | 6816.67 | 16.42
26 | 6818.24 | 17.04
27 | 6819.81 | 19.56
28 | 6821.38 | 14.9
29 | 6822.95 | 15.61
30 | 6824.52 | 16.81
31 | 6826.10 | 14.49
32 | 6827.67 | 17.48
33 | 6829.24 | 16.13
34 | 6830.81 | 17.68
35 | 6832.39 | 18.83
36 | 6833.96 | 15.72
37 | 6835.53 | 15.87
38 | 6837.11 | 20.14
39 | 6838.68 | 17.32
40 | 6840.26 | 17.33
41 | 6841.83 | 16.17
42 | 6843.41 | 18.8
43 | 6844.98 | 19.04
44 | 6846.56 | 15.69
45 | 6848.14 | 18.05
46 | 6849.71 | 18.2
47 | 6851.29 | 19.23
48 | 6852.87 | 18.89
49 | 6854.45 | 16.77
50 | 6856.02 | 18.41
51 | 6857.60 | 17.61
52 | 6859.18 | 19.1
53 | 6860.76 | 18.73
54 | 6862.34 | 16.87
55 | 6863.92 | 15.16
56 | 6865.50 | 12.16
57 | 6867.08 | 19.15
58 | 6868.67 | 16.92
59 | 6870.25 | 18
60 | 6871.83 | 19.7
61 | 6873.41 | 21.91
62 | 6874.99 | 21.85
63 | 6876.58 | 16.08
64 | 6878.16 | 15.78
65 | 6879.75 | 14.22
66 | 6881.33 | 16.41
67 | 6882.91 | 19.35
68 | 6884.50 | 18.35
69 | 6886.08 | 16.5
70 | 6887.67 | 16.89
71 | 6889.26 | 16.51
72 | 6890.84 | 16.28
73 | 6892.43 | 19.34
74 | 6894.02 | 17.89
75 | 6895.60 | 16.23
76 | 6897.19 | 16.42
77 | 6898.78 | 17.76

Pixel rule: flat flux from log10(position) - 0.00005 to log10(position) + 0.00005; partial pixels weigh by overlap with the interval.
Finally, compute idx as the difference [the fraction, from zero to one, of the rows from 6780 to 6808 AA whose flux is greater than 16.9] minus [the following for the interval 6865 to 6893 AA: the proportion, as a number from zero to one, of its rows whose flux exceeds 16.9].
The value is 0.11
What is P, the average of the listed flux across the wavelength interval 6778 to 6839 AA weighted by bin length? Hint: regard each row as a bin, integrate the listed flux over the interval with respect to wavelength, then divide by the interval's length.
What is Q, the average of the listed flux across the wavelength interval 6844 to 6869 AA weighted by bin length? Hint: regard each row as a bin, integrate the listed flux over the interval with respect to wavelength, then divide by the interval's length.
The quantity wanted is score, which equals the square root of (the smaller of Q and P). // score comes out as 4.180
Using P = 17.47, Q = 17.5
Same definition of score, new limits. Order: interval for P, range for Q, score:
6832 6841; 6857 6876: 4.181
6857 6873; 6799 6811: 4.169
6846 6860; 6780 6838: 4.180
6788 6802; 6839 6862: 4.232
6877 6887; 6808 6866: 4.093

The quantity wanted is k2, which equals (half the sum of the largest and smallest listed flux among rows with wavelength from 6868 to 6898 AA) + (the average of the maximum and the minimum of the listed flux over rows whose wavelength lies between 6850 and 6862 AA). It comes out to 36.1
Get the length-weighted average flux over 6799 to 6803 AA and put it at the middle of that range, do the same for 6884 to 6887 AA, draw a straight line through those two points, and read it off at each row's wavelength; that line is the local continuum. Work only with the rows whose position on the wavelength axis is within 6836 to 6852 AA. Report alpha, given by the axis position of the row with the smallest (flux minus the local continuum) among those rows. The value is 6846.56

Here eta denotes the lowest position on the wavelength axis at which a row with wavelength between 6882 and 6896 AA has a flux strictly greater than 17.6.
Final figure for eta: 6882.91 AA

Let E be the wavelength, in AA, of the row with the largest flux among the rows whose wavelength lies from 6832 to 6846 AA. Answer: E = 6837.11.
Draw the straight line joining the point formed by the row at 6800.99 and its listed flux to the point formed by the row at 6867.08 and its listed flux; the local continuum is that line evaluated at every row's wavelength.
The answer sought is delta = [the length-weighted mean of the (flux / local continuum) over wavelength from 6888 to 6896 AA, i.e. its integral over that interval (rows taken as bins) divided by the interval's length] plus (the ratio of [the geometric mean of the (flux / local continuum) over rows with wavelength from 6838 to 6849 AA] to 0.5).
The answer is 2.74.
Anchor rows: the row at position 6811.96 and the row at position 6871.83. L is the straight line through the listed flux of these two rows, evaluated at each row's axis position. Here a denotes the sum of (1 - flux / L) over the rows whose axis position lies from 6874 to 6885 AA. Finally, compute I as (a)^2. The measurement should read 0.8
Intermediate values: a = 0.9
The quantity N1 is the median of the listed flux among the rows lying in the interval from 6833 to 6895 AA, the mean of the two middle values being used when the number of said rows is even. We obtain 17.6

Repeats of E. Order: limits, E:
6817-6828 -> 6819.81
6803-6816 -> 6815.10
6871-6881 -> 6873.41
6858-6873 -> 6871.83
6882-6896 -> 6882.91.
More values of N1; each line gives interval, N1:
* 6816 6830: 16.4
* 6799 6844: 17.3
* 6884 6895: 16.9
